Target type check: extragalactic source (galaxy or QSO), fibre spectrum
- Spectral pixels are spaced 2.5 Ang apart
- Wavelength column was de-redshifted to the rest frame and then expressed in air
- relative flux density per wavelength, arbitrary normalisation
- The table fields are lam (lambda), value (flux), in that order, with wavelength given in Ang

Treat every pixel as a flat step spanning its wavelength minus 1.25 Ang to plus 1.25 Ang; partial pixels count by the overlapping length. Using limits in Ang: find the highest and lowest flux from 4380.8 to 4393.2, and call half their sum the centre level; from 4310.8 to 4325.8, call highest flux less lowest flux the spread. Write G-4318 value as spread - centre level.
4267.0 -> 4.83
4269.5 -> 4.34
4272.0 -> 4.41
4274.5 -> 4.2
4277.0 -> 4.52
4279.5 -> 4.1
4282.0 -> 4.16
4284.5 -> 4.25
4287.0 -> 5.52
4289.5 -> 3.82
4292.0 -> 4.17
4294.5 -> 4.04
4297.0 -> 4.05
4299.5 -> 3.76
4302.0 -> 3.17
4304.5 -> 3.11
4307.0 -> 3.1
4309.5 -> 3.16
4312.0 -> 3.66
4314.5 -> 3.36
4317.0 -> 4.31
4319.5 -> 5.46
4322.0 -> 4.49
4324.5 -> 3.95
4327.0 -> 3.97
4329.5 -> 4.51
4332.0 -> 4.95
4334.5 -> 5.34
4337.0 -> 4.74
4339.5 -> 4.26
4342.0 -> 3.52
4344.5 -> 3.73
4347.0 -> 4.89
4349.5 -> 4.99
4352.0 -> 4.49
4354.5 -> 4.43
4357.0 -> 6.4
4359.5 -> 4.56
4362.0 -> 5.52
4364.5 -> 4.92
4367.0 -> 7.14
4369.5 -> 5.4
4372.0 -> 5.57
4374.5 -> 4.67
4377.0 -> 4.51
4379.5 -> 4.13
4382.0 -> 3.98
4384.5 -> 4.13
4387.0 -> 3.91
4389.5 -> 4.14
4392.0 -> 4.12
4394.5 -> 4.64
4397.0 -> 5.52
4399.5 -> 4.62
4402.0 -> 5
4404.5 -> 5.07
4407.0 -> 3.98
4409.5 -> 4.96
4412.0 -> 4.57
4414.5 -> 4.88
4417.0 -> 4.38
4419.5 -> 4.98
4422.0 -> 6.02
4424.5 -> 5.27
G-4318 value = -1.9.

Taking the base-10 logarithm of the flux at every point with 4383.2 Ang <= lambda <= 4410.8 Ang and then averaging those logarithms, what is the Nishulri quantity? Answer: 0.66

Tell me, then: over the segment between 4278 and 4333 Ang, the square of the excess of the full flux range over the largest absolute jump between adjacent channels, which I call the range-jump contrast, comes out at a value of 0.52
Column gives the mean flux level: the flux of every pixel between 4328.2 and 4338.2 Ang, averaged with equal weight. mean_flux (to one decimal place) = 4.9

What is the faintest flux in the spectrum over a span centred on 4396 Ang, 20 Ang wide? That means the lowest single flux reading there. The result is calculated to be 3.91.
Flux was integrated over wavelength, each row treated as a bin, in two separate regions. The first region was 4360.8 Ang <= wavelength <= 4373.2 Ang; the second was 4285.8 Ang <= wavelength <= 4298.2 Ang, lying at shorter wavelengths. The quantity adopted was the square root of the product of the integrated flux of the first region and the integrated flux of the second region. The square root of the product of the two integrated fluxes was 62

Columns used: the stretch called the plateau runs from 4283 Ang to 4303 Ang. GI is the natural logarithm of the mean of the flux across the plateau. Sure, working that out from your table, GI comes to 1.41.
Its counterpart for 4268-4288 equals 1.49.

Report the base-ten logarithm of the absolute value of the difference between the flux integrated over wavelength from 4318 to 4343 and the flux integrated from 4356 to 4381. 1.3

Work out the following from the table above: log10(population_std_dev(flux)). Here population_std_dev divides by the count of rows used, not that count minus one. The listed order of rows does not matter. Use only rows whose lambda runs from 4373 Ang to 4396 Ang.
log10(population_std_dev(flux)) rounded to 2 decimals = -0.57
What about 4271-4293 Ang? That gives -0.34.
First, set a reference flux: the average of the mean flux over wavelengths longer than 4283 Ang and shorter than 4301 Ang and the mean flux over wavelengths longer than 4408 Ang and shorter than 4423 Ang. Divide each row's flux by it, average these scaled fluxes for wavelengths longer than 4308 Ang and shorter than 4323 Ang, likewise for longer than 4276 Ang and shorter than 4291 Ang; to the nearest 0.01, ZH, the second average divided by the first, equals 1.08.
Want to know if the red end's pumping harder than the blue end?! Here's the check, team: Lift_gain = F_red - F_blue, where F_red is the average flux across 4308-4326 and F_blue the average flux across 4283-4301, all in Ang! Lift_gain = -0.2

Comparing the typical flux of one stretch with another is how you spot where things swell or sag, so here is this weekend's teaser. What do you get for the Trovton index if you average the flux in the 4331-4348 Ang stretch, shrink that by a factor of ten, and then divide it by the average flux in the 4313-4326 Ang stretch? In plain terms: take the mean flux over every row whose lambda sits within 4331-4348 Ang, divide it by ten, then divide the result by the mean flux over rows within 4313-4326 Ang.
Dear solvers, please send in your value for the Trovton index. 0.104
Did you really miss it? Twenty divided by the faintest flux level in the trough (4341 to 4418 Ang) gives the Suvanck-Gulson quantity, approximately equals 5.7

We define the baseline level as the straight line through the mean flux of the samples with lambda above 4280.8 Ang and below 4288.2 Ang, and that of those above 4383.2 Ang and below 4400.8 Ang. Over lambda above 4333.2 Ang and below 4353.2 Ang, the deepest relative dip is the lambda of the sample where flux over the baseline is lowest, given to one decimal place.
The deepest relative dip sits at 4342.0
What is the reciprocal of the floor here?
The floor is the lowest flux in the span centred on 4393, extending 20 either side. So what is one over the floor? 0.256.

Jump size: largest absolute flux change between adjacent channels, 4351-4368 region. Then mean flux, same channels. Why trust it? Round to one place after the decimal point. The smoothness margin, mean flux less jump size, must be 3.1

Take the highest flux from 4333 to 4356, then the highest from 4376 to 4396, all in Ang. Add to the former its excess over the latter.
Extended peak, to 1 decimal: 6.0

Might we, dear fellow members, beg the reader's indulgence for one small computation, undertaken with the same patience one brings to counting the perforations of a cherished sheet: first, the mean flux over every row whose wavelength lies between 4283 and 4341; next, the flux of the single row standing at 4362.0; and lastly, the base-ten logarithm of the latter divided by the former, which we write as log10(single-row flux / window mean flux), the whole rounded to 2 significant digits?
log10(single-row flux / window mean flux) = 0.13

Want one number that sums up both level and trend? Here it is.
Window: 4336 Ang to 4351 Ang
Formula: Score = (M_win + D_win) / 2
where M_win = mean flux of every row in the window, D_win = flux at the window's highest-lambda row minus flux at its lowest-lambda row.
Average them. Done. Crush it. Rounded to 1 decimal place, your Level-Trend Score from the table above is 2.3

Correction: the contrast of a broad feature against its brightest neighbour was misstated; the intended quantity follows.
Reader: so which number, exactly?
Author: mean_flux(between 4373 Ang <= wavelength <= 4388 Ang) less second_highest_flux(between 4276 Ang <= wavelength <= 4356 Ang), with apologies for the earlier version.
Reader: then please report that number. -1.2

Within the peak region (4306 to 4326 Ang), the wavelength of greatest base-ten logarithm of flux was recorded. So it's 4319.5 Ang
